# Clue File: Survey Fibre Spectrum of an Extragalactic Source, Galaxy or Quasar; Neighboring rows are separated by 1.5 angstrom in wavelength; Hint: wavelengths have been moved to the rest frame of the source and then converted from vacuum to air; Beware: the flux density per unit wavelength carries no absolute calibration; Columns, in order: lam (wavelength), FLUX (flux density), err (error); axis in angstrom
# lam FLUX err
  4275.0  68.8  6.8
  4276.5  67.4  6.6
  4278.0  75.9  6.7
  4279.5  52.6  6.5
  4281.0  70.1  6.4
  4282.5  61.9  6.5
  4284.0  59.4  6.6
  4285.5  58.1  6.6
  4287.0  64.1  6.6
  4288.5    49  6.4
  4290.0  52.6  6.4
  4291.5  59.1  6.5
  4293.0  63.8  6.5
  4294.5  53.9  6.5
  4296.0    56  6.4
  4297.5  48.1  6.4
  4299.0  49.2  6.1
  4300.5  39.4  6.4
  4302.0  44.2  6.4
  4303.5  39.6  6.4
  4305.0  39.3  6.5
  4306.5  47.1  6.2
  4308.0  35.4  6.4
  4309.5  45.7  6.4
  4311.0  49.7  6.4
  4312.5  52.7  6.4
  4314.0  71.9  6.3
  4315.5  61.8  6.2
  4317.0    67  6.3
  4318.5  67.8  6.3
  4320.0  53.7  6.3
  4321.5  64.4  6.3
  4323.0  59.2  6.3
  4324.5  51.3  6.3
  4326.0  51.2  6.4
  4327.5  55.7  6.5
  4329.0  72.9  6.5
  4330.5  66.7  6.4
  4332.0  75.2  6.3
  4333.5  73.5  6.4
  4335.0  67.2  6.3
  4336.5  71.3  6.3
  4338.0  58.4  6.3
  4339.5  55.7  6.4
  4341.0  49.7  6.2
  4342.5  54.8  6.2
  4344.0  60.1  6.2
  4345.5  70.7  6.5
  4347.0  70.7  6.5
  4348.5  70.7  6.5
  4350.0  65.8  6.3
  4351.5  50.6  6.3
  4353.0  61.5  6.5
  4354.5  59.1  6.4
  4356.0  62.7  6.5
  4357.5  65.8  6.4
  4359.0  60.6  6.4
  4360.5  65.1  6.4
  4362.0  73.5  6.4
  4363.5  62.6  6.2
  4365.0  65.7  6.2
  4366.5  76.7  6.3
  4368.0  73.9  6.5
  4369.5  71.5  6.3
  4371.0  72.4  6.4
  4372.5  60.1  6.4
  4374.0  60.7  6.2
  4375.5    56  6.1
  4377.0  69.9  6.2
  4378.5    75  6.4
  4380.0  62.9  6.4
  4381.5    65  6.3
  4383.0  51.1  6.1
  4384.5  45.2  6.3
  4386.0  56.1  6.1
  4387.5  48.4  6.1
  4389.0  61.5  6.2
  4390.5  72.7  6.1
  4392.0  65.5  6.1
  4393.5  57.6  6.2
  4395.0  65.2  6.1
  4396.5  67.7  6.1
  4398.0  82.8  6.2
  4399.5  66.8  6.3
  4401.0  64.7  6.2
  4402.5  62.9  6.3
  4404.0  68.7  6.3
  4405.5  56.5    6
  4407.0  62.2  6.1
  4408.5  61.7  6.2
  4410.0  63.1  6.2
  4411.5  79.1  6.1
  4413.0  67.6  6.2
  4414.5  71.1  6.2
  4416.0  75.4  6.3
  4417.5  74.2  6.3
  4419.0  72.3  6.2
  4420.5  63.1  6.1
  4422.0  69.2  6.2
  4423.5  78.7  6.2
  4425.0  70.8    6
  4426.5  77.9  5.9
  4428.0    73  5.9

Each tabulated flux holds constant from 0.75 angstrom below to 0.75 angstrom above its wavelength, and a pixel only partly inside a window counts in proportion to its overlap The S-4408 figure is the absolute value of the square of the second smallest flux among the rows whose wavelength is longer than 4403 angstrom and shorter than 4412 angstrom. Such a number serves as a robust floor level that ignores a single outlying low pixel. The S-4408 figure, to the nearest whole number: 3807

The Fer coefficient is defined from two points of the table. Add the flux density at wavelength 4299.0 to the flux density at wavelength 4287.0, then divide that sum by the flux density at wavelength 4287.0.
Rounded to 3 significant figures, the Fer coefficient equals 1.77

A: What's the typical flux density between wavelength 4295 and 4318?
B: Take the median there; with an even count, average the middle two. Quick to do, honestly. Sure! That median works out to 48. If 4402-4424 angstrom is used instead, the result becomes 69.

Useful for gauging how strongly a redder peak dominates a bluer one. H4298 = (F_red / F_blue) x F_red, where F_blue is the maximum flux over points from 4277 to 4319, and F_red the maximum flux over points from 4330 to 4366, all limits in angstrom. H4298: 75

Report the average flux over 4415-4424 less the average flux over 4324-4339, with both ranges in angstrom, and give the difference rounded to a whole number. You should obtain 8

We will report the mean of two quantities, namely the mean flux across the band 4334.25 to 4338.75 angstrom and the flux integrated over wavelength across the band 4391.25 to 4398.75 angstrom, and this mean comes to 287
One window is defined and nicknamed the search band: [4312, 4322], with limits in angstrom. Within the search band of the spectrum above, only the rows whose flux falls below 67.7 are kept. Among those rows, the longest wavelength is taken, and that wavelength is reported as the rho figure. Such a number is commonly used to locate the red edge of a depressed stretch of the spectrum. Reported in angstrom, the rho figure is 4321.5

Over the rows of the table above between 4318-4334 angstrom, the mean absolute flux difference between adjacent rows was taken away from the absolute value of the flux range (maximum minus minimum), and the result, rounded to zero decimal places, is 16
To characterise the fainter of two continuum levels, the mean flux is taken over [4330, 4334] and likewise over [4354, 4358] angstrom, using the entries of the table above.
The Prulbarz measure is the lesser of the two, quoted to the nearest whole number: 63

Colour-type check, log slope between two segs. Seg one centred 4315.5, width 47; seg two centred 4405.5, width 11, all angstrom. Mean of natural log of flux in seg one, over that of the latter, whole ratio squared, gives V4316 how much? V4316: 0.94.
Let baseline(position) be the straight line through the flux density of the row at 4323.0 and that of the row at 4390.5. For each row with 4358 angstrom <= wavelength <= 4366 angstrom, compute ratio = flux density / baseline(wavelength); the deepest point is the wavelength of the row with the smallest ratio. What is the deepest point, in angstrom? 4359.0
